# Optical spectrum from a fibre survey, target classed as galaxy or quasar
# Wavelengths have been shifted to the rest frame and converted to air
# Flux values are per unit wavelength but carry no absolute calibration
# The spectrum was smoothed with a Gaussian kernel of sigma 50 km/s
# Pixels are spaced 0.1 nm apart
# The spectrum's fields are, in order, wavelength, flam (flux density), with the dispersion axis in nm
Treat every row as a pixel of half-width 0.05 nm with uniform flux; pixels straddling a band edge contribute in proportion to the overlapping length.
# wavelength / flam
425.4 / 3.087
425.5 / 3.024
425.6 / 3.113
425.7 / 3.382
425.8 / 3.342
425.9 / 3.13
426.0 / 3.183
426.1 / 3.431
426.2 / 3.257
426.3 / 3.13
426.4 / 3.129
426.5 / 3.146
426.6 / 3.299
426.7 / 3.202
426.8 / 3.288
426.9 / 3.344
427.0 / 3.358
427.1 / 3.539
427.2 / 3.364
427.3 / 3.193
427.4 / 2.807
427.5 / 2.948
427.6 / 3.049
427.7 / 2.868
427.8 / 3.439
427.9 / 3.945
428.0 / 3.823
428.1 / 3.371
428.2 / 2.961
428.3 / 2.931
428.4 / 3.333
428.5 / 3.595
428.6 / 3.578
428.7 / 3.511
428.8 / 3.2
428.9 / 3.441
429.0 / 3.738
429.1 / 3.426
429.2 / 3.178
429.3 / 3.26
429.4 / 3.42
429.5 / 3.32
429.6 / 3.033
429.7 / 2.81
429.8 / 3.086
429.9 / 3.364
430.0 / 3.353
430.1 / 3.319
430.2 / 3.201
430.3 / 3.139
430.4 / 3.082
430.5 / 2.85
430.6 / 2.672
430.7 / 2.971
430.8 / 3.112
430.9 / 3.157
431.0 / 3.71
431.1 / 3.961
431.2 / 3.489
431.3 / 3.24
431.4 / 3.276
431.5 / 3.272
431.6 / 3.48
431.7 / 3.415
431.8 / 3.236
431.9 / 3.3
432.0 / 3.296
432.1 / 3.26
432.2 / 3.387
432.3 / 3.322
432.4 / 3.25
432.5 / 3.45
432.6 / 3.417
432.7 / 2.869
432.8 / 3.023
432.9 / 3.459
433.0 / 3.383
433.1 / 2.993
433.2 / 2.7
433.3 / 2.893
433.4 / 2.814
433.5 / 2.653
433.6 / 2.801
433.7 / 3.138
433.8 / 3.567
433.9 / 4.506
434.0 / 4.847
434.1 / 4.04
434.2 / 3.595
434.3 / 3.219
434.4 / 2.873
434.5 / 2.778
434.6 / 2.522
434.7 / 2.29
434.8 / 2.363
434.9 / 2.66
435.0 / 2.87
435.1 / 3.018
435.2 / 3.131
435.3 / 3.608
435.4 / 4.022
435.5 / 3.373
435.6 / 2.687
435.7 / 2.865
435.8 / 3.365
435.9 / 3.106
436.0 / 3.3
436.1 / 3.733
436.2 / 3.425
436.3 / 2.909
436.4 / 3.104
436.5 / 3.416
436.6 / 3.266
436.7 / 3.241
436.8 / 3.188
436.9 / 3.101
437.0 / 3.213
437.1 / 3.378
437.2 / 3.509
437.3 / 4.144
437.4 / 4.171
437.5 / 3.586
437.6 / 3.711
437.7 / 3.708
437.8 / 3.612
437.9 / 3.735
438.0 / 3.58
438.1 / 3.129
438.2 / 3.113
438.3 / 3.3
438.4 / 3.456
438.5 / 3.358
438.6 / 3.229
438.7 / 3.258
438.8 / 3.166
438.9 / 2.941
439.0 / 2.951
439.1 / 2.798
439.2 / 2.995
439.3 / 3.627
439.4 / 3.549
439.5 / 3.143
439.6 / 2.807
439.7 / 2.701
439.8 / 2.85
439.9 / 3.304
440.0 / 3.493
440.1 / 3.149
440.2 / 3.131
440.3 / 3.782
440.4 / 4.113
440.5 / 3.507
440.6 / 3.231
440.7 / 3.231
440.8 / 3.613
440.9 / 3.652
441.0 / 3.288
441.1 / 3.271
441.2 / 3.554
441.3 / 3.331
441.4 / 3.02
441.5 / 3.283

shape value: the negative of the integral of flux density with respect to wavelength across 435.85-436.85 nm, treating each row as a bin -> -3.27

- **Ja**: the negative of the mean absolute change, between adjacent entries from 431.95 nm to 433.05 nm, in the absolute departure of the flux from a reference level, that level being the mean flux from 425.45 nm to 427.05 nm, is -0.10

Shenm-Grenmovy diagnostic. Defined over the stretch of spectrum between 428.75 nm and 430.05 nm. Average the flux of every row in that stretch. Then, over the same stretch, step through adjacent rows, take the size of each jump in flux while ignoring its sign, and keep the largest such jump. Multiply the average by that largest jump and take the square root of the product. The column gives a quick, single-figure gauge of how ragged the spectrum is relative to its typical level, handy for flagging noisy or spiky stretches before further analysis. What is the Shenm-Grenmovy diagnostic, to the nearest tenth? 1.0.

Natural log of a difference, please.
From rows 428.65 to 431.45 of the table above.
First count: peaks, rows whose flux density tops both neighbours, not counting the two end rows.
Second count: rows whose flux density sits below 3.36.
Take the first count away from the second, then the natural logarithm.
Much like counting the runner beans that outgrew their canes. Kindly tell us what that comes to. 2.71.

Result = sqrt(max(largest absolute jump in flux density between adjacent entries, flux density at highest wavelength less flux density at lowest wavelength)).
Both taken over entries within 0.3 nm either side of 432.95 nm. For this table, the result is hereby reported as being 0.66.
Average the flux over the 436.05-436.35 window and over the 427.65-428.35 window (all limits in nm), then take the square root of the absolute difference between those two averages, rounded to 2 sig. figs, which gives 0.15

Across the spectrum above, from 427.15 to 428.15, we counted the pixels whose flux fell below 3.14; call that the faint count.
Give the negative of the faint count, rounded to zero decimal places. -4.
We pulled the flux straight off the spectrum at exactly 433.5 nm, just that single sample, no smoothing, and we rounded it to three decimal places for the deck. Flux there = 2.653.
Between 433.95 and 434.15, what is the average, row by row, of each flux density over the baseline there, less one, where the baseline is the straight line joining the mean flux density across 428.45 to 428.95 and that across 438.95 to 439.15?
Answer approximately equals 0.41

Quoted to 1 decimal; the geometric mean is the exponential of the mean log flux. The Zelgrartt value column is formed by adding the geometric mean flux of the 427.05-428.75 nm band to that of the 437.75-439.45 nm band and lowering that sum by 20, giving -13.4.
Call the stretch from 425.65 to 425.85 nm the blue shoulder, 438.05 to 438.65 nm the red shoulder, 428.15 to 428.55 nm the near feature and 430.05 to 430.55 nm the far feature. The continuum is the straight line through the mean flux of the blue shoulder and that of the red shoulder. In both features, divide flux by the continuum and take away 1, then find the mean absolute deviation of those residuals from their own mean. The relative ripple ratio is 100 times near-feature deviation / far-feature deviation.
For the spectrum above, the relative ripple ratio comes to 214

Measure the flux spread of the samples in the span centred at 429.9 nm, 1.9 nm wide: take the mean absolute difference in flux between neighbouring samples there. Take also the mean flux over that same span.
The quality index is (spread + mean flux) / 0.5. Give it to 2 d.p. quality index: 6.70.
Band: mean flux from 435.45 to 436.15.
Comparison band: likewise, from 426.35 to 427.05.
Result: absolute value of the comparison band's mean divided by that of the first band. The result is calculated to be 1.02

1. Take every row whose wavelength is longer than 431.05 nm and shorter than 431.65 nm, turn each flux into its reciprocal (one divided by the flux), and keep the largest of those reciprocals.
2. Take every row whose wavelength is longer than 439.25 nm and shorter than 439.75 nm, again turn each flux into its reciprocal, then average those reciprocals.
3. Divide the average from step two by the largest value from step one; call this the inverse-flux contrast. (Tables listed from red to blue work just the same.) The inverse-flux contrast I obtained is 1.04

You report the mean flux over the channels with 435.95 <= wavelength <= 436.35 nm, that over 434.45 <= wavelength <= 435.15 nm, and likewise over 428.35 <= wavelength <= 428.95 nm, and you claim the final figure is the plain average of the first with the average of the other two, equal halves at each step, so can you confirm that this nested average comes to 3.19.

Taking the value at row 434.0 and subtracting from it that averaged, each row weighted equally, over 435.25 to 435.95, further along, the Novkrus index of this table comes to 1.6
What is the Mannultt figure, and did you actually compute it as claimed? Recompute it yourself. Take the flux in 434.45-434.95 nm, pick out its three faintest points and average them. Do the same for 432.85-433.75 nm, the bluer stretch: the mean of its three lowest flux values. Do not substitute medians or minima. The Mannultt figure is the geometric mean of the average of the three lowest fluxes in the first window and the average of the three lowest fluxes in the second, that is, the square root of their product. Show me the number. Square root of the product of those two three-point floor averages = 2.5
